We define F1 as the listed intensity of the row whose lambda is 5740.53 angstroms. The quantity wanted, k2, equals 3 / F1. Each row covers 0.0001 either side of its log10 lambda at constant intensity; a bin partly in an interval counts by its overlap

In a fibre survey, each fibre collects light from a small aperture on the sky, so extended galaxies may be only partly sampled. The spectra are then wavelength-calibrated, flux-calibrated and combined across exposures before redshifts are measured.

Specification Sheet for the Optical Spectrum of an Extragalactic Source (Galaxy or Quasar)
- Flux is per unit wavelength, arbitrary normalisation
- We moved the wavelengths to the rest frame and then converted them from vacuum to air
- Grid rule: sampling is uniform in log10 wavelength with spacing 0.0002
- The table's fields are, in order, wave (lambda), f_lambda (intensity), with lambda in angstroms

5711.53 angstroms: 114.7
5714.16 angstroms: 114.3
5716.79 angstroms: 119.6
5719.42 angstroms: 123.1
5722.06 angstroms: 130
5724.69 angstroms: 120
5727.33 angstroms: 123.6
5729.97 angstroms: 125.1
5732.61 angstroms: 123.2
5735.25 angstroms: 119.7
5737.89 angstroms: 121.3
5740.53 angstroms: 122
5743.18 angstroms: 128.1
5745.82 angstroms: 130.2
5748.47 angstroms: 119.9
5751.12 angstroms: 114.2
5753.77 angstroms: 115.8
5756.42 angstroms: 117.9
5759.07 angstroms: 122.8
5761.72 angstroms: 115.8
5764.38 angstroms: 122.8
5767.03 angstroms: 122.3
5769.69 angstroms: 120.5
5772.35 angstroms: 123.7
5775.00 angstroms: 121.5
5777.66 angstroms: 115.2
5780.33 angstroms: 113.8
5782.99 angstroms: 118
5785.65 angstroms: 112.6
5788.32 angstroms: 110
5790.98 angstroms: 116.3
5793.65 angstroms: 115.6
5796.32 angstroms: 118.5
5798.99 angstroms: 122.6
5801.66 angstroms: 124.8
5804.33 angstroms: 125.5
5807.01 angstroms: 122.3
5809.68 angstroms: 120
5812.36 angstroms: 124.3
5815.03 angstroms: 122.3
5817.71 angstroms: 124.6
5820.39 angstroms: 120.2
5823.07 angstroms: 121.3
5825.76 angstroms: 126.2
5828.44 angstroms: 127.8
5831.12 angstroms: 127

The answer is 0.0246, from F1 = 122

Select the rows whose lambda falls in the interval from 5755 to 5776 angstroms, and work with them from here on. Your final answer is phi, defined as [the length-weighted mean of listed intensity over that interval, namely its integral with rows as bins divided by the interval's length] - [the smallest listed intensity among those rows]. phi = 5.1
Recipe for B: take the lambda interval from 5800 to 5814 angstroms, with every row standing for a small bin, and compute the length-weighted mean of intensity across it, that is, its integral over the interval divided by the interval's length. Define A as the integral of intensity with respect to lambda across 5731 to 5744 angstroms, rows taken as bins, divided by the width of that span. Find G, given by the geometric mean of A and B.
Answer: 123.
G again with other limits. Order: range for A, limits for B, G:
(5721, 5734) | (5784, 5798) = 119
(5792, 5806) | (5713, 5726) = 121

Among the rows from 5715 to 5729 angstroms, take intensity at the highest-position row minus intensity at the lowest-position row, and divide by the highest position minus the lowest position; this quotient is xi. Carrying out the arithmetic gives 0.4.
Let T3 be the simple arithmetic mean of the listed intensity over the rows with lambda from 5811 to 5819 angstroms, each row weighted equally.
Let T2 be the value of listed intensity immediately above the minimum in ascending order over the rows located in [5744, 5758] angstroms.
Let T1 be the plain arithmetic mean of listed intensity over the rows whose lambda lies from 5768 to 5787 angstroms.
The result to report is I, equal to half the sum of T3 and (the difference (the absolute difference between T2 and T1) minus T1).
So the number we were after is 4.0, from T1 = 118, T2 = 115.8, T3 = 124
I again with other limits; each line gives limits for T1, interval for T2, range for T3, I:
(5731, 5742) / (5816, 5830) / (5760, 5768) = -0.5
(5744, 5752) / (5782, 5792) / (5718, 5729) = 5.8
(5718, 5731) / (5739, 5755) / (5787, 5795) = -0.9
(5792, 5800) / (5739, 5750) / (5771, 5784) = 1.3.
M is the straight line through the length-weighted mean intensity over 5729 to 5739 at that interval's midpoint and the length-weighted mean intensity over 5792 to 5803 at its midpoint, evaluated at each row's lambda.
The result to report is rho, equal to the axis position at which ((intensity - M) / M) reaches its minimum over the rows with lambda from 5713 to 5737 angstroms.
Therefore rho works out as 5714.16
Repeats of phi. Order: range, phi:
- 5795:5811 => 3.8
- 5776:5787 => 2.4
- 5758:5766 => 4.7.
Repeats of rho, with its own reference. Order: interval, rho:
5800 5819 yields 5809.68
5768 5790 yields 5788.32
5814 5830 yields 5820.39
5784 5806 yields 5788.32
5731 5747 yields 5735.25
